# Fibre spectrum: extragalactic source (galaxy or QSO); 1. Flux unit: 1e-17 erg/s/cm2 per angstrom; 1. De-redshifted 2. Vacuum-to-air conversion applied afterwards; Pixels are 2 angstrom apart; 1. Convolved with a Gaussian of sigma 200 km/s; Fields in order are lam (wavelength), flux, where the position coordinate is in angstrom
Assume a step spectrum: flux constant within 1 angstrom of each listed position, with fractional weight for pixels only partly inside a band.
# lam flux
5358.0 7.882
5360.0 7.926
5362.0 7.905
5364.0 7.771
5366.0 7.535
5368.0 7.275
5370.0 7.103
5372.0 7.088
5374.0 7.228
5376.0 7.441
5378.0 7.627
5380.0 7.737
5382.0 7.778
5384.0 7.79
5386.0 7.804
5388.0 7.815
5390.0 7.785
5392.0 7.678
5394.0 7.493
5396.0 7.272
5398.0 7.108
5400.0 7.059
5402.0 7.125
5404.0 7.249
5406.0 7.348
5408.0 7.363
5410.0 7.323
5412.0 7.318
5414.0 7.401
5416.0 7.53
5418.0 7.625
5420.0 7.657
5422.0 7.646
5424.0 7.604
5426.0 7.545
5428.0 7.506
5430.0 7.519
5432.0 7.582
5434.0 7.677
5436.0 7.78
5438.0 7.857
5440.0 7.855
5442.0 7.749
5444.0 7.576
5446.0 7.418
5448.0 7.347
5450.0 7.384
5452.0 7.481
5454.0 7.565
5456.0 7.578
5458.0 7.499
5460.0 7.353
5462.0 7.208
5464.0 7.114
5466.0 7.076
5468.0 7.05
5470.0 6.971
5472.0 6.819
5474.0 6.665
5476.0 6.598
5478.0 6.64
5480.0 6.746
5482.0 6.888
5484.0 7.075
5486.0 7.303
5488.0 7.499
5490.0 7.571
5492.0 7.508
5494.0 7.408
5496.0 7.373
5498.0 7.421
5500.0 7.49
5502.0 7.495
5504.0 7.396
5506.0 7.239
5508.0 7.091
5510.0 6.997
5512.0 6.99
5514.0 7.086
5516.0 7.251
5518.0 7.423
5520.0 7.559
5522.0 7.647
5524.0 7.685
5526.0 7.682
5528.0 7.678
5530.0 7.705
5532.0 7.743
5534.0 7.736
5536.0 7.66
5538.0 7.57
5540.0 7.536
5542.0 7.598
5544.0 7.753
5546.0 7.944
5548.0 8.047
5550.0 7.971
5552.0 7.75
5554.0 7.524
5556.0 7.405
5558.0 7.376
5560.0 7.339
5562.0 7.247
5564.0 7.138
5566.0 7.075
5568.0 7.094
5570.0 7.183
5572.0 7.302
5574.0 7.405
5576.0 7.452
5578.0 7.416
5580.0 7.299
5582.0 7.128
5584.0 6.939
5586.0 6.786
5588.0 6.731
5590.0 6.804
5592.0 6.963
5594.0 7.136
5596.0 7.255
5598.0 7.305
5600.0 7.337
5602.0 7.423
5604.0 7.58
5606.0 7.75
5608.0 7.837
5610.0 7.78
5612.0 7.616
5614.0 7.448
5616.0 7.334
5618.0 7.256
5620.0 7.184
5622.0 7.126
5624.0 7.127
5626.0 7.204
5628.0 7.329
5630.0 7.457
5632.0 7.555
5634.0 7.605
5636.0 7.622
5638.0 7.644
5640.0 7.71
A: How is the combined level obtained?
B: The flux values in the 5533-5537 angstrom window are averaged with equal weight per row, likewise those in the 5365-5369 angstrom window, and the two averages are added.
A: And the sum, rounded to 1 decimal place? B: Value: 15.1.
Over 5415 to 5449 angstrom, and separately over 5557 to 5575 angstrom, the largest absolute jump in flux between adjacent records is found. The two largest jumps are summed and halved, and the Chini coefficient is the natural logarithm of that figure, -1.92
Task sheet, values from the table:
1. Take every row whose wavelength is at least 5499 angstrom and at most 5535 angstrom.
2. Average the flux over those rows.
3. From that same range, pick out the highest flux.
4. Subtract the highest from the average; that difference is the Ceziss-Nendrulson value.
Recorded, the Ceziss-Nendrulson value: -0.30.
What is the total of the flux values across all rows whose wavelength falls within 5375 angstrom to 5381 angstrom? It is 22.8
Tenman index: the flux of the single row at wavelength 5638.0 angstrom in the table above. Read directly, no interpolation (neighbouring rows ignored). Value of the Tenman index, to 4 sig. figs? 7.644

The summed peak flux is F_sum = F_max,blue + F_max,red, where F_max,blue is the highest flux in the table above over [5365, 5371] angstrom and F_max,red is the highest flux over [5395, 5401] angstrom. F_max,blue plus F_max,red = 14.8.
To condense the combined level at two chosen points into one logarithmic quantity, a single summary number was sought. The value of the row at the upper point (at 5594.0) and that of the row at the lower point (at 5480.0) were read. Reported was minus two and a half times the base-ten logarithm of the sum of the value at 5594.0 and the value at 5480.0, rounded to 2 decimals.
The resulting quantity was -2.86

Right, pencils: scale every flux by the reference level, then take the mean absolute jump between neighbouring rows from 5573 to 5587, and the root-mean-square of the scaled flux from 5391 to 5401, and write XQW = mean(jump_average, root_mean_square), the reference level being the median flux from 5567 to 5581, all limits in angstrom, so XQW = 0.510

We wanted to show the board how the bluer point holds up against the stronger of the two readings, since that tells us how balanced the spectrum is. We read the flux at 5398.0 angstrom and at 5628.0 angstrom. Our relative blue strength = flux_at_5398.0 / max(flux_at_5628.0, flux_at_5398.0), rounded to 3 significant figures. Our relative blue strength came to 0.970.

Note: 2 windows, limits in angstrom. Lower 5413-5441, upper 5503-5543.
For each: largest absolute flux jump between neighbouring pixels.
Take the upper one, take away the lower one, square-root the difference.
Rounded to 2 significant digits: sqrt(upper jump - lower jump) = 0.21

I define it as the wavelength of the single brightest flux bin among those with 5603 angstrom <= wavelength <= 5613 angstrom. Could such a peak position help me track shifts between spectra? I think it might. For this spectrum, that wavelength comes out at 5608.0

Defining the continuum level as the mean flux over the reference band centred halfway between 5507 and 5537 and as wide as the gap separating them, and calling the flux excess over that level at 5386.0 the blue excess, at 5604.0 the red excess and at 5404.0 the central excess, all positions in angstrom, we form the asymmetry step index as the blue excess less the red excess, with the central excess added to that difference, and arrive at 0.01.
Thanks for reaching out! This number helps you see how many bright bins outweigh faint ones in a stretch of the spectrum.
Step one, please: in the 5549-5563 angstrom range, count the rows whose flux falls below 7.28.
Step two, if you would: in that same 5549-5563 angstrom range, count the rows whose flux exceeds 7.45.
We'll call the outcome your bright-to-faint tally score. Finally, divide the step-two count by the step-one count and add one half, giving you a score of 3.5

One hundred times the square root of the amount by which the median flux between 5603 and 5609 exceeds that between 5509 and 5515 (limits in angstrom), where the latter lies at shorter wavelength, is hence 87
